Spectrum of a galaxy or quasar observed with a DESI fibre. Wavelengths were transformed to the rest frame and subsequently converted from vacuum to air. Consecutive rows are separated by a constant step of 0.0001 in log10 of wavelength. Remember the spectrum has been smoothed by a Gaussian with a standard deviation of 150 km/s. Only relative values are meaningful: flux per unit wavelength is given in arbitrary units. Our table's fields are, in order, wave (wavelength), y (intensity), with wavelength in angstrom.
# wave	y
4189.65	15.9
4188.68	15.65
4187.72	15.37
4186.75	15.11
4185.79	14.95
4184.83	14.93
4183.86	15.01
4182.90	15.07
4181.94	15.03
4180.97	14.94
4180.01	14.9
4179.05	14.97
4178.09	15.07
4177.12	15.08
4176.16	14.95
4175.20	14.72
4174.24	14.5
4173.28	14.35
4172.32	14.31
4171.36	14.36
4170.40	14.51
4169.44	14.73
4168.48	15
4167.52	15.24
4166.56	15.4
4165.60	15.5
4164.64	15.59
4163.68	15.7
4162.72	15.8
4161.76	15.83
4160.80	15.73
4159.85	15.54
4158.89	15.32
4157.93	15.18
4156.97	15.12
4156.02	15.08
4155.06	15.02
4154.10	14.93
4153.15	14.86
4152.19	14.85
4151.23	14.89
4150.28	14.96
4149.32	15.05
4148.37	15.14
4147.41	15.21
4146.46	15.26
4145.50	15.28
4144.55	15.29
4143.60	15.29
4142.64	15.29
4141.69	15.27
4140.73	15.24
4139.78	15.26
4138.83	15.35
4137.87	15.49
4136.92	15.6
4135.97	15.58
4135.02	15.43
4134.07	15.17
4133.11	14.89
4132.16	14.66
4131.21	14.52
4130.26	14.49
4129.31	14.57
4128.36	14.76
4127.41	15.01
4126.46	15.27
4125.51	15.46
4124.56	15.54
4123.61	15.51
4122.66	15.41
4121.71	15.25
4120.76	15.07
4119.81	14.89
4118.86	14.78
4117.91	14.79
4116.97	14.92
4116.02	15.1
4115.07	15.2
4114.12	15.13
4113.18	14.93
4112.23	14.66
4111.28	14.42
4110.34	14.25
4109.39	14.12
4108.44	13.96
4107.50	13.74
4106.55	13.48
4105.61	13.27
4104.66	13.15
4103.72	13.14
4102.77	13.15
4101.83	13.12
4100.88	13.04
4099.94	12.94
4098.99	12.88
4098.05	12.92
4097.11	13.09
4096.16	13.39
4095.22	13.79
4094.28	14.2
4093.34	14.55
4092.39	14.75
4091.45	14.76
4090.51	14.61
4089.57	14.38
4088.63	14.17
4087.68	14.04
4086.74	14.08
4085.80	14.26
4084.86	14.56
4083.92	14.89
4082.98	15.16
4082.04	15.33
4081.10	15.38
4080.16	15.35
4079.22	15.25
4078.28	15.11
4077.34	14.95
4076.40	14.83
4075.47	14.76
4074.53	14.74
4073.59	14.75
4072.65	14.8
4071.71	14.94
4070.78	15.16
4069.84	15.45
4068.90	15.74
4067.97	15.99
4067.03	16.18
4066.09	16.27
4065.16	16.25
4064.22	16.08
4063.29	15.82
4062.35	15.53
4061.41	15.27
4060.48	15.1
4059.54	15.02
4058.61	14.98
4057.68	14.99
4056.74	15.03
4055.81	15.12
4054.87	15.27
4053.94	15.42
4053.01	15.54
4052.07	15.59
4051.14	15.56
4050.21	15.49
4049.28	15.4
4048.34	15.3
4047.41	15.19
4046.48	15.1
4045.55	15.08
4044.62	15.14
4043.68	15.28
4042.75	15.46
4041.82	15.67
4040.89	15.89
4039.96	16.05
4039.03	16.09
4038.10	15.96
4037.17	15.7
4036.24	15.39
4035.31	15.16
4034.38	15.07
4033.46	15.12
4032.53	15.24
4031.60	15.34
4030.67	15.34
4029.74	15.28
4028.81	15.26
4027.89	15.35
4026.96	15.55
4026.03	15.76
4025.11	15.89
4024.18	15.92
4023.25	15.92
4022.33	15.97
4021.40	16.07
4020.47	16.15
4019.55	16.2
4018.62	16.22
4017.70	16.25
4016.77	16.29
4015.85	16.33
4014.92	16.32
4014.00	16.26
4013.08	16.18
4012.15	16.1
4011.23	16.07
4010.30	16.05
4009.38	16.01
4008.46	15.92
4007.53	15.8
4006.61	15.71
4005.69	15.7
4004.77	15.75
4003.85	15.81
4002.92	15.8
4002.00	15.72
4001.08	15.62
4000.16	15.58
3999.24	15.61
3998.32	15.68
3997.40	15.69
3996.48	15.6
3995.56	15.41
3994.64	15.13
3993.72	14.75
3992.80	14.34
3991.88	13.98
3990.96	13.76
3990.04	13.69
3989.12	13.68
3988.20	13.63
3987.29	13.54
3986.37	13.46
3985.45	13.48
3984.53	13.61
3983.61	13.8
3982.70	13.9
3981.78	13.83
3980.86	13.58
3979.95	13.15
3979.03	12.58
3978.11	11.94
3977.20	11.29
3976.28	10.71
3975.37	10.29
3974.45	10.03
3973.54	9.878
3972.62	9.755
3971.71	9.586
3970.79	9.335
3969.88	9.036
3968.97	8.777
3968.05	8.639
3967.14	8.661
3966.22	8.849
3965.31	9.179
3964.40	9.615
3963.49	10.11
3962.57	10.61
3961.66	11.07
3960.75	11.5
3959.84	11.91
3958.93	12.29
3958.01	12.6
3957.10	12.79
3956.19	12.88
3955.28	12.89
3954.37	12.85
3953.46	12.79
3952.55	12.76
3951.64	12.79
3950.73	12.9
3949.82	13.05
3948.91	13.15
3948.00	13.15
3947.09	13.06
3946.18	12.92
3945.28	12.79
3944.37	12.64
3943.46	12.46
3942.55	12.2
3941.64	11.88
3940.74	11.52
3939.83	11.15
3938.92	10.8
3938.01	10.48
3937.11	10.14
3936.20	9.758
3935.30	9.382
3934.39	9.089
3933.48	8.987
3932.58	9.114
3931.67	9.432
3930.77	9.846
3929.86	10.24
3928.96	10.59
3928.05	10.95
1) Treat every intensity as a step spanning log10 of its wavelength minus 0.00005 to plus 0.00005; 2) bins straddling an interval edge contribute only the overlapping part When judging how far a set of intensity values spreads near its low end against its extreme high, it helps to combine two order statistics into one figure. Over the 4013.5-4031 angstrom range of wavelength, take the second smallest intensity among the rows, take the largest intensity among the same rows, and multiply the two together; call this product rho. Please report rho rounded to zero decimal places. 250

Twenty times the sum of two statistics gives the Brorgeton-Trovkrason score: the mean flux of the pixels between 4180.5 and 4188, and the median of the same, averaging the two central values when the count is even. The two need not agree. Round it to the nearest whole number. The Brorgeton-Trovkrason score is 601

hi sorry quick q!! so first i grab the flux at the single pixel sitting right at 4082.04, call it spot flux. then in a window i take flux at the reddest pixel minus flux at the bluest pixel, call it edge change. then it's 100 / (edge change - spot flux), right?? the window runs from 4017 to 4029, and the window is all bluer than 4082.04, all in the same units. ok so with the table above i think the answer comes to -6.1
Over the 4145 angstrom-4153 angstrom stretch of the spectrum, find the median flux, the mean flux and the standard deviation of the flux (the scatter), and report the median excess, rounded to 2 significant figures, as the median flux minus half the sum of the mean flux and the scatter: 7.5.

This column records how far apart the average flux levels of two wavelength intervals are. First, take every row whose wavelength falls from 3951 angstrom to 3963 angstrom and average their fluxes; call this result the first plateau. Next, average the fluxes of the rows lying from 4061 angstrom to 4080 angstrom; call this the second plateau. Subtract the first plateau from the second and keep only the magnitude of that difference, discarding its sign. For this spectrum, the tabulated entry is 3.1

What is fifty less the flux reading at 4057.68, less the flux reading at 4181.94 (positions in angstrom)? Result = 20.0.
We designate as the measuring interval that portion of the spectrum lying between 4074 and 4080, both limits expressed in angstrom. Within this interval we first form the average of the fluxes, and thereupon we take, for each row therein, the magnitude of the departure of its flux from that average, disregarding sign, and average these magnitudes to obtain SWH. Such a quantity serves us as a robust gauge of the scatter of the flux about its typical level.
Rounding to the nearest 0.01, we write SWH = 0.16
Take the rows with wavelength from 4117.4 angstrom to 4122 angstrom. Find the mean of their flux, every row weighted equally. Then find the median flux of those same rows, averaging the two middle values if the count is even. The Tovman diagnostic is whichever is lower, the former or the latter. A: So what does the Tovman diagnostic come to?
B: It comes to 14.9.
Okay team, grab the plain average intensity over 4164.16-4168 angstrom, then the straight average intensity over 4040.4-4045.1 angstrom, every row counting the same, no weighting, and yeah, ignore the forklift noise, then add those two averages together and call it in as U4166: 30.9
